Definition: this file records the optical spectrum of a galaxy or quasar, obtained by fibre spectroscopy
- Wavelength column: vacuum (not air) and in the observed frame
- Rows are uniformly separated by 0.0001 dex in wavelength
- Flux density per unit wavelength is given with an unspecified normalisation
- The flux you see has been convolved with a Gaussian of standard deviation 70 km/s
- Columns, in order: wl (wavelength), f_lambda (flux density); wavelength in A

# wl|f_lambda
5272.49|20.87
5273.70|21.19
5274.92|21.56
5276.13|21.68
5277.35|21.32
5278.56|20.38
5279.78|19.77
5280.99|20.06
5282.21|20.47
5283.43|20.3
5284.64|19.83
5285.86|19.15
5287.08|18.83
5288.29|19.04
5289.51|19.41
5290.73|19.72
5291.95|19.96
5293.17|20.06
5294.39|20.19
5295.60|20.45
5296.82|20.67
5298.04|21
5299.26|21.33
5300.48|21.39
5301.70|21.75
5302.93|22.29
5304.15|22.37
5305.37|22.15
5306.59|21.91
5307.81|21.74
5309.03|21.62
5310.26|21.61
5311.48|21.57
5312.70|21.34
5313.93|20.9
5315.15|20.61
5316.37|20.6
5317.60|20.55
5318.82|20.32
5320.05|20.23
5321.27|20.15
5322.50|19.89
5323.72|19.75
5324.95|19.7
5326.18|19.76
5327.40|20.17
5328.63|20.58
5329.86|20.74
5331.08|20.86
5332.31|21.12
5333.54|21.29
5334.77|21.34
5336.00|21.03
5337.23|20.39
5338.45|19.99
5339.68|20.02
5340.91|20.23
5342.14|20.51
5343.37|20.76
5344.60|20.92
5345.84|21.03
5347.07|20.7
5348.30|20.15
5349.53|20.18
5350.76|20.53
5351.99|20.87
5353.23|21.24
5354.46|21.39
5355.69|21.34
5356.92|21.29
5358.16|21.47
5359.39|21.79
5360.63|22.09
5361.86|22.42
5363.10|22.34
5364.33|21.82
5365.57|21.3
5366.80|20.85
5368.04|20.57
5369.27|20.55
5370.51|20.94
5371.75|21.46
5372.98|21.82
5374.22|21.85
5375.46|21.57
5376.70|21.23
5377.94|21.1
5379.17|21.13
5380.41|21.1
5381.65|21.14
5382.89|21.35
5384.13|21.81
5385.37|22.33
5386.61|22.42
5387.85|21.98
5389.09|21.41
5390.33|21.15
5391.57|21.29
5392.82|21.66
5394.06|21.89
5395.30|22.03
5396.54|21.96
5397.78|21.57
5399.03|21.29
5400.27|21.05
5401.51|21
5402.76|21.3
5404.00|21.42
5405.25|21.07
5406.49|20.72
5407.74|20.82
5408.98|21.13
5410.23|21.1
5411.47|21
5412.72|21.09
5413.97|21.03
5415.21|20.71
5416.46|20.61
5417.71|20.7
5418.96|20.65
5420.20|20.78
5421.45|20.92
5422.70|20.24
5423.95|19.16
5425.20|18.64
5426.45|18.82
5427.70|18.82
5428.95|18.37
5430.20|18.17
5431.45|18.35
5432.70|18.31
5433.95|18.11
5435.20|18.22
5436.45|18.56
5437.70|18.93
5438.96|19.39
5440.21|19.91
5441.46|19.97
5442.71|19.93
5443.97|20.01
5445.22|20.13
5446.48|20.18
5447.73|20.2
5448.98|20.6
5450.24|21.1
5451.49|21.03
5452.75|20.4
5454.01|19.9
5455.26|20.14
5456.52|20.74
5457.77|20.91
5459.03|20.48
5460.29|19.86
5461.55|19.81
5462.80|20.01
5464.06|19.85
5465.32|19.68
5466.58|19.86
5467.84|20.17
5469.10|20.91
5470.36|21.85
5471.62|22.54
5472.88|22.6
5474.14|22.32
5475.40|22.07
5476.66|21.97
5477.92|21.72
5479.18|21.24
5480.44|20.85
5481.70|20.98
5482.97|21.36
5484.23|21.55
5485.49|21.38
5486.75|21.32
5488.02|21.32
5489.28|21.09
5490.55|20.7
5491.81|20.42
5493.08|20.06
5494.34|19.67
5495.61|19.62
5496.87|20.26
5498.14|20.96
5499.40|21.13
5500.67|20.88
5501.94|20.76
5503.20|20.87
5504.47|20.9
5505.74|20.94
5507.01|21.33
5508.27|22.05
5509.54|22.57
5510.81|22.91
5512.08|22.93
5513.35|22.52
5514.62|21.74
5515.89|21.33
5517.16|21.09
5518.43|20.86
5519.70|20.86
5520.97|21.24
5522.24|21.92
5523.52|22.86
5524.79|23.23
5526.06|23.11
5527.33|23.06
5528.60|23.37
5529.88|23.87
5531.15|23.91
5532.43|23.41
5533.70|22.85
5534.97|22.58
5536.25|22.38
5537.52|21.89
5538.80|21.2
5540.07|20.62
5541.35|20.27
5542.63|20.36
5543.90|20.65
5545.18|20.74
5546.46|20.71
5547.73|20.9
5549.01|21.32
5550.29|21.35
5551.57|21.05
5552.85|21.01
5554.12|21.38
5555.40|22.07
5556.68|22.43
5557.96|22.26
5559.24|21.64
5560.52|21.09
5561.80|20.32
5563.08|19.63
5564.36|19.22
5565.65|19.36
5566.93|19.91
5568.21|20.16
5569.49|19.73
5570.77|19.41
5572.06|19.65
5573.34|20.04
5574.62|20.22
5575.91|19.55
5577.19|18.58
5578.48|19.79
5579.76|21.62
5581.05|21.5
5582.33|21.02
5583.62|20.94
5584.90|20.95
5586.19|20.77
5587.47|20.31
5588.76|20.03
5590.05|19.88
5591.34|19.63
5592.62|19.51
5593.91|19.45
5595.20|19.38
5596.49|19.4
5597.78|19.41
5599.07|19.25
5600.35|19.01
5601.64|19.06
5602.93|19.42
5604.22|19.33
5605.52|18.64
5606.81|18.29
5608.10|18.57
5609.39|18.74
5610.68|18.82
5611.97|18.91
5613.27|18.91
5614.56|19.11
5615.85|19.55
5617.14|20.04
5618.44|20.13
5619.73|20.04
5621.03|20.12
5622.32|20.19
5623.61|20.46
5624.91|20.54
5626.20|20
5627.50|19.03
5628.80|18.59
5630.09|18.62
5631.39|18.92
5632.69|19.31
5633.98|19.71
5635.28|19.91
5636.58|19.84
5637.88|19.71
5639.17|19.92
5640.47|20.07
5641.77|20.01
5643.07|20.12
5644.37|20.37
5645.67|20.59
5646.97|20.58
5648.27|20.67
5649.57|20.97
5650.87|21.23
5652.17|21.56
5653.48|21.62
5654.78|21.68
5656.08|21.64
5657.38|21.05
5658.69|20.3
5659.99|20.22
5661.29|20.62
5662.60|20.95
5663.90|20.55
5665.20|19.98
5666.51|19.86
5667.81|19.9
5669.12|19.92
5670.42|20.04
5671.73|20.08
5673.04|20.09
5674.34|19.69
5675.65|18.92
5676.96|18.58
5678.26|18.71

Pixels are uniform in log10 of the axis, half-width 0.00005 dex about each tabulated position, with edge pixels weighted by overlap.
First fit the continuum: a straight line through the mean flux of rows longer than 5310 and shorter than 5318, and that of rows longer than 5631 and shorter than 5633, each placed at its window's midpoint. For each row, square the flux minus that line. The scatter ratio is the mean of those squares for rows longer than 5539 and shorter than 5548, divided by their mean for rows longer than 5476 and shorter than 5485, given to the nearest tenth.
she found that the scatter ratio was 0.5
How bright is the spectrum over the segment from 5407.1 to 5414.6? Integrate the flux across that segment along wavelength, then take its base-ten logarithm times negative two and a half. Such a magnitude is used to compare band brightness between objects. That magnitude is -5.49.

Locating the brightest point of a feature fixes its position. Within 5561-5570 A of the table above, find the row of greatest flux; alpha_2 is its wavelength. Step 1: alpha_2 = 5561.80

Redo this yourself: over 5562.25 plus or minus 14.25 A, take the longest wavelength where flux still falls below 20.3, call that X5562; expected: 5575.91 A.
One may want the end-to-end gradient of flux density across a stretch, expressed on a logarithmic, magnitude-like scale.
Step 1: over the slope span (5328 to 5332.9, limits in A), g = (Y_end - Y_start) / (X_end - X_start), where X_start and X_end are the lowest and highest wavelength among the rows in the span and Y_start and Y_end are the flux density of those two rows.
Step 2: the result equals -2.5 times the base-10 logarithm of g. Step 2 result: 2.1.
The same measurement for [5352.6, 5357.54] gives 4.7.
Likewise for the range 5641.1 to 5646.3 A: 2.1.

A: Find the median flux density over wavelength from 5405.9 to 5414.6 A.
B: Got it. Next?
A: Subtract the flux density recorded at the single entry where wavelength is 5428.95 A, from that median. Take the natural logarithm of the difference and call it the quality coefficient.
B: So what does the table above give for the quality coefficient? 1.0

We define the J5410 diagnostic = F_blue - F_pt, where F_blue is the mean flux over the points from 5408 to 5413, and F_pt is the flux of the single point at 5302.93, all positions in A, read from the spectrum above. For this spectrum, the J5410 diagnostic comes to -1.2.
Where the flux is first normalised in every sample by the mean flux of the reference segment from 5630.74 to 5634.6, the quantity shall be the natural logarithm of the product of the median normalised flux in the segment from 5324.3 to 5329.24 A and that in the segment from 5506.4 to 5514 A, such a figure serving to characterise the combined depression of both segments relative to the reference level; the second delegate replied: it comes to 0.19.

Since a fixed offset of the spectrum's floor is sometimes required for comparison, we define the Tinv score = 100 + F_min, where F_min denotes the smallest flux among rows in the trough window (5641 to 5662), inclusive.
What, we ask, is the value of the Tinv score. 120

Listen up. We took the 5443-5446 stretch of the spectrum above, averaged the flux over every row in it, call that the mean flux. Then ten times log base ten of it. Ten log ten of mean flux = 13.0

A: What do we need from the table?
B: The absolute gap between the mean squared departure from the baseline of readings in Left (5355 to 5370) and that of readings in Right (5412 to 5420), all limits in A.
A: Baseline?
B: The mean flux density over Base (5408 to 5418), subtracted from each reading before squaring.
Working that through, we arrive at 0.6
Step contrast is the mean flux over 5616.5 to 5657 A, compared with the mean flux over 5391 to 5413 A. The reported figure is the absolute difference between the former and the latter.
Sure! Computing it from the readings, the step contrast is 1.1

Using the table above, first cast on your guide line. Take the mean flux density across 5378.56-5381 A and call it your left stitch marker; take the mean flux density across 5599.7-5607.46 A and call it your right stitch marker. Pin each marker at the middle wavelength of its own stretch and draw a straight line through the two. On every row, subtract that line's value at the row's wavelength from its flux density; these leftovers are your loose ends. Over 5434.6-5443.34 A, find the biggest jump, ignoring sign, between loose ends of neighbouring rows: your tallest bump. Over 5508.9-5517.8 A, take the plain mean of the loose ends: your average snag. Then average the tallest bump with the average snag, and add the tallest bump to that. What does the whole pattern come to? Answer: 2.0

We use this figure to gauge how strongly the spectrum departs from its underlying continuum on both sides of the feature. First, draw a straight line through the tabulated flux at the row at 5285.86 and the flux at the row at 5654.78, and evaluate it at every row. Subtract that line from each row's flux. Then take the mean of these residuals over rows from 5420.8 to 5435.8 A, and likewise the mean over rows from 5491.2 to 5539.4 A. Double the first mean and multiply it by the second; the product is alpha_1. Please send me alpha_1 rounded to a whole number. -3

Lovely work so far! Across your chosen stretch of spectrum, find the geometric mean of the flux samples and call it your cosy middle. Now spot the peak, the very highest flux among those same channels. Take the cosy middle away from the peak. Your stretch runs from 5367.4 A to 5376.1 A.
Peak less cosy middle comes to 0.60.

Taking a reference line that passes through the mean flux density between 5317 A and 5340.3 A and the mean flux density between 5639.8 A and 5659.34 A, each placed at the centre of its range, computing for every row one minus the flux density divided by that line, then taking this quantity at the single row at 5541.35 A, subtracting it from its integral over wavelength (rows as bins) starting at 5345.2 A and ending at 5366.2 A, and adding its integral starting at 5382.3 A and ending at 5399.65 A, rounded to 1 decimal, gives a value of -1.9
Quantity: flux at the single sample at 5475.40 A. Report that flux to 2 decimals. 22.07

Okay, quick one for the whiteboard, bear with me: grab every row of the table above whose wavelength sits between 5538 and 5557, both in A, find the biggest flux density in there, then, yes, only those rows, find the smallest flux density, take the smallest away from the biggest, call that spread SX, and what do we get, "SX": 2.2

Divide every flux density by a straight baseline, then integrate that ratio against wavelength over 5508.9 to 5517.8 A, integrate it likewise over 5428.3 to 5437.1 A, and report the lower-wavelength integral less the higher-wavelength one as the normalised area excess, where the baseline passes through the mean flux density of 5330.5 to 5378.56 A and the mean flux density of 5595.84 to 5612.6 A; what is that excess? -2.1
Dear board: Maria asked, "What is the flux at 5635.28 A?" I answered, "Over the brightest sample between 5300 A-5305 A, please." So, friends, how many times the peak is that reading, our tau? 0.89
